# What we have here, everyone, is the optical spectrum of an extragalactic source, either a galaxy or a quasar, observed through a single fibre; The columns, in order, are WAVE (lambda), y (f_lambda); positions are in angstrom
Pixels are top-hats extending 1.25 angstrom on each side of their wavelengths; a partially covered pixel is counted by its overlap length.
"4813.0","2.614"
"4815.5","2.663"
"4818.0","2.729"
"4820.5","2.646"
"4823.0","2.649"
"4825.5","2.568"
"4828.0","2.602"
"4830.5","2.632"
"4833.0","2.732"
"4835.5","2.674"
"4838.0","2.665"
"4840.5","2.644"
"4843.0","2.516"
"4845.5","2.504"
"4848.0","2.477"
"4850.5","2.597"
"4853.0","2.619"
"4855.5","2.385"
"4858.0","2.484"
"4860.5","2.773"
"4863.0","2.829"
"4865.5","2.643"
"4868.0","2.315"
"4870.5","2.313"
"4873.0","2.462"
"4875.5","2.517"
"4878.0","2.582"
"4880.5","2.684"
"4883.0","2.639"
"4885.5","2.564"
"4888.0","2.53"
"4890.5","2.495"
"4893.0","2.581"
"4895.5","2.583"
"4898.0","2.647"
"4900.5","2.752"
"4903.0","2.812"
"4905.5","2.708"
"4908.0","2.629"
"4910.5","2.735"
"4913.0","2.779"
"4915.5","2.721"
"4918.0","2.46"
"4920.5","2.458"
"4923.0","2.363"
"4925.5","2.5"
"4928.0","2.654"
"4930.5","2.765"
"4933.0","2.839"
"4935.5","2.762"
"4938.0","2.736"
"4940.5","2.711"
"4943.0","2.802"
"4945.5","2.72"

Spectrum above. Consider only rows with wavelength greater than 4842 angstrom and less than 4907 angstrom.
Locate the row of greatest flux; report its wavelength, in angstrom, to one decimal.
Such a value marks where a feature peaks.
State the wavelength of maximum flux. 4863.0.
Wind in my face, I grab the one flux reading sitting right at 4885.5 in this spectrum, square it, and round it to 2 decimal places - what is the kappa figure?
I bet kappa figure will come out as 6.57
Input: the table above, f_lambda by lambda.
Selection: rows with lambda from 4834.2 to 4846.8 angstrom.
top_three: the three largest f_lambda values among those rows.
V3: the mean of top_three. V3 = 2.66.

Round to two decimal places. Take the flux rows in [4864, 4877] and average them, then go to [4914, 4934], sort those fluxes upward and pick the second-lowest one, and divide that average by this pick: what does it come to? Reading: 1.00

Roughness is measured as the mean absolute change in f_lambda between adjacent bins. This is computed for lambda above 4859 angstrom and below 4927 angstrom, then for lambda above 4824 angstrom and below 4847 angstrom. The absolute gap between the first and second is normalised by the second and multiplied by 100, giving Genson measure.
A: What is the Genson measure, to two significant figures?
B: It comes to 83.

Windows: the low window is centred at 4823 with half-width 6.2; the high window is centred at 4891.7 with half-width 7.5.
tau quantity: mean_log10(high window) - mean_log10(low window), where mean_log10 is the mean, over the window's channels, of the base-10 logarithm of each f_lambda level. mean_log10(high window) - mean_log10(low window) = -0.01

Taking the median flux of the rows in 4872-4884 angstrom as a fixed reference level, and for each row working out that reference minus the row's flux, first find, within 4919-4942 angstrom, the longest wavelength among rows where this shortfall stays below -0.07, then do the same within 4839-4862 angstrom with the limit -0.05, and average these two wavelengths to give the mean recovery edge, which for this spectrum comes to 4900.5 angstrom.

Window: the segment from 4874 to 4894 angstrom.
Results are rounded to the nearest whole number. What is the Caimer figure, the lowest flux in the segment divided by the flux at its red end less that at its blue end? 39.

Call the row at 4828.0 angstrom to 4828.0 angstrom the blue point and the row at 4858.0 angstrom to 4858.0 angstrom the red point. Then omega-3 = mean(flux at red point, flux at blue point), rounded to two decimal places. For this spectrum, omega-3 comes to 2.54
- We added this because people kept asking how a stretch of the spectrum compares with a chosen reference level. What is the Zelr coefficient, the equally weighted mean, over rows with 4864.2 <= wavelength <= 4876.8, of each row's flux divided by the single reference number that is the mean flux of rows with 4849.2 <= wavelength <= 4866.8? 0.94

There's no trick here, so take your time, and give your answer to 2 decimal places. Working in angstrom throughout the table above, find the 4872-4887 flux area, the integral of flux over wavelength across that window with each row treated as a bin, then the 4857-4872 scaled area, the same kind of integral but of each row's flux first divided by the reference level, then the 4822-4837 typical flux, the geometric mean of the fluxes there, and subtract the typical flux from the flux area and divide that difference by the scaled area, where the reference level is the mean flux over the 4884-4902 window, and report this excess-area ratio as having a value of 2.43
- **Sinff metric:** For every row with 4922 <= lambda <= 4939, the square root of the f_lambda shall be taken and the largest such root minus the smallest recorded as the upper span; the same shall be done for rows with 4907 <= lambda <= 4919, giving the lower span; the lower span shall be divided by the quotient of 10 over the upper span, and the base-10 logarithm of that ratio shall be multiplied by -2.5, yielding 7.1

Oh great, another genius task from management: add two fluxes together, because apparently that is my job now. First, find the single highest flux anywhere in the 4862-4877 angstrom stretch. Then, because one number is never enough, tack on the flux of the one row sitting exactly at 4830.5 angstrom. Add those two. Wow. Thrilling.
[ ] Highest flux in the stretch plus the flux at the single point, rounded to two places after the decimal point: 5.46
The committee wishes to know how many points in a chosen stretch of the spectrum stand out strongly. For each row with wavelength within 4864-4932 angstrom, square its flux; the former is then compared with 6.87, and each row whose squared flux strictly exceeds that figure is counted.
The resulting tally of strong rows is 13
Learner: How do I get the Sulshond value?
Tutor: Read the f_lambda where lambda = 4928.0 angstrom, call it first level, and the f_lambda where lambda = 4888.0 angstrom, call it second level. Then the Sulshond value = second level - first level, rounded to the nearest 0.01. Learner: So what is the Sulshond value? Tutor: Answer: -0.12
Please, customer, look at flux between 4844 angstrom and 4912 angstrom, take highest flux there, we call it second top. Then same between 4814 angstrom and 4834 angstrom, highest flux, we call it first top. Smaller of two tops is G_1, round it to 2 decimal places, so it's 2.73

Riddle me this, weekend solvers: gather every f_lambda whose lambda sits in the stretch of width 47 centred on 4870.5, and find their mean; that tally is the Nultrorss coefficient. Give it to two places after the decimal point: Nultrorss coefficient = 2.55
